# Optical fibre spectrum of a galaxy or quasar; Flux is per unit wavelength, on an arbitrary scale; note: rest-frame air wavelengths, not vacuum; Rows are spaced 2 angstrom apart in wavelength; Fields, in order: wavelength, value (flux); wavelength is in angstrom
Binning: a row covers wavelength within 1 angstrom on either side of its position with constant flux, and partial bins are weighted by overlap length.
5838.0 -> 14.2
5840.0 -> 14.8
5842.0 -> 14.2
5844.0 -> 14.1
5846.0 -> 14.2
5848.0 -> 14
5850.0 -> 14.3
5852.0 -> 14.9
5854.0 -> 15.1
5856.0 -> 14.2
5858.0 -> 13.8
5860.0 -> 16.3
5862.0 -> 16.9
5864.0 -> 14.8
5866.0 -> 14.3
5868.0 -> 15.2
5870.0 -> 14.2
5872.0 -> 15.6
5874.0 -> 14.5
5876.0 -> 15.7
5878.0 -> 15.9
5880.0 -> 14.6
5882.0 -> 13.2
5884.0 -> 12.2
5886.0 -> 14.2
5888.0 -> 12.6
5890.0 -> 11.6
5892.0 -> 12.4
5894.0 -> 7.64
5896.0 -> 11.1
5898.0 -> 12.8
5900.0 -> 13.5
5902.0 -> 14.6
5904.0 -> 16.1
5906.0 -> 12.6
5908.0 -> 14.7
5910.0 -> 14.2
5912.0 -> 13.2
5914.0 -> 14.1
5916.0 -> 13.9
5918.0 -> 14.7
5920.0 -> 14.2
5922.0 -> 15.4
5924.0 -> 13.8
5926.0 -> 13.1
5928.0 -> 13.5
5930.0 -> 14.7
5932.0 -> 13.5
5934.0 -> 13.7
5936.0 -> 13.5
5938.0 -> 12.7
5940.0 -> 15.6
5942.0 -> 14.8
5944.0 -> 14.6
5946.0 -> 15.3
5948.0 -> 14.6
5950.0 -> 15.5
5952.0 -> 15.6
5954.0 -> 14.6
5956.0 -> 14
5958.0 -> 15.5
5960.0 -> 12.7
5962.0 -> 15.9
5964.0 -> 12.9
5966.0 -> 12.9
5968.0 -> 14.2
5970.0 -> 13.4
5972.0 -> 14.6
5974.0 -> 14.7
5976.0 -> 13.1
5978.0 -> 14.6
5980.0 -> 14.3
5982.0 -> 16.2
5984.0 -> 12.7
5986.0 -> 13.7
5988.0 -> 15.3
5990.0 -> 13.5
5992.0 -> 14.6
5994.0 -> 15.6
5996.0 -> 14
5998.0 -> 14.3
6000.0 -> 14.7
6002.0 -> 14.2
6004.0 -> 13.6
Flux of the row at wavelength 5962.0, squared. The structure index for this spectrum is 253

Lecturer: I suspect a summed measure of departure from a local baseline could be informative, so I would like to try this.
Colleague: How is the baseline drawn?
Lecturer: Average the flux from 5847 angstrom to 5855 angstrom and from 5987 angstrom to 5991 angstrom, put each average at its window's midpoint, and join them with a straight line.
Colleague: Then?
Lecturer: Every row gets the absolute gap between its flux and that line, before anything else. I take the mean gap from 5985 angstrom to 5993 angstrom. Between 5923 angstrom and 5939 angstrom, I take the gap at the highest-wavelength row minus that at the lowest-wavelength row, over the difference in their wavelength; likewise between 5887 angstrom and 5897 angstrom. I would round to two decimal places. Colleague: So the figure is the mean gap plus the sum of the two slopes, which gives 0.94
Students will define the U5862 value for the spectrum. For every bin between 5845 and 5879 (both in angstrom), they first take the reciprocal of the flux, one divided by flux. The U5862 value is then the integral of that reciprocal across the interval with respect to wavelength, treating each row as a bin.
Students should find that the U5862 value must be 2.28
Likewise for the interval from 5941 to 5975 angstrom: 2.36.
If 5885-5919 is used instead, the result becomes 2.65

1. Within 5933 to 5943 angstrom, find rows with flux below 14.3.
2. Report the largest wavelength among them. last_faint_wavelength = 5938.0 angstrom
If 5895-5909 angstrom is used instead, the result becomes 5906.0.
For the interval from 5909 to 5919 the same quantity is 5916.0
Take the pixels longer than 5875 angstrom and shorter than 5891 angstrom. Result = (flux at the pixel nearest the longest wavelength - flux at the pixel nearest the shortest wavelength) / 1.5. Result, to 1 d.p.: -2.7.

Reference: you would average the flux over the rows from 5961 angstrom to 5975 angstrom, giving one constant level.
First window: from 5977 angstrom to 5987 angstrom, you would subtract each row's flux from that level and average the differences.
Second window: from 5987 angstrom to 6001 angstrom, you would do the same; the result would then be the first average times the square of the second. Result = -0.05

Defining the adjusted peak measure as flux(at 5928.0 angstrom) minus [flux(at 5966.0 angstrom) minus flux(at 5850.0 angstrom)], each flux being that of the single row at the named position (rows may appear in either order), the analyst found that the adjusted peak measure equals 14.9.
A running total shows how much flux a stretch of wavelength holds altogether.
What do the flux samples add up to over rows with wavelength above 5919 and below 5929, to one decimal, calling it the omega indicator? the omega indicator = 70.0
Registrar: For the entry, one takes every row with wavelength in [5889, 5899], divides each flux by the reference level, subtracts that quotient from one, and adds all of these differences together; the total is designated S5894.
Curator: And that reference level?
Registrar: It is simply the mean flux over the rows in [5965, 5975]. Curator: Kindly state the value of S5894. 1.0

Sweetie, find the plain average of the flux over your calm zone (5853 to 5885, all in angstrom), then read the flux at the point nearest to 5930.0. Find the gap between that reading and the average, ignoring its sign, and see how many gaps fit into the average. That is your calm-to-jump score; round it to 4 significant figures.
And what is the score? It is 181.9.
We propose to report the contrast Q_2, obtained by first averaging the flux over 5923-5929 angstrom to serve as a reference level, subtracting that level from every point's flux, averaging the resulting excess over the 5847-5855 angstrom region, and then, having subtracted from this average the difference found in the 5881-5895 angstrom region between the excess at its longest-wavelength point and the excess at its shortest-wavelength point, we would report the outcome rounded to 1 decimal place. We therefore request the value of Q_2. 6.7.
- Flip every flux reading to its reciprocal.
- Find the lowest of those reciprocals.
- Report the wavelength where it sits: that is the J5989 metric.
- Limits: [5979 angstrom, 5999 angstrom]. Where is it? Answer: 5982.0 angstrom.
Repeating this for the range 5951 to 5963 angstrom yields 5962.0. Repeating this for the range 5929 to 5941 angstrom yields 5940.0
